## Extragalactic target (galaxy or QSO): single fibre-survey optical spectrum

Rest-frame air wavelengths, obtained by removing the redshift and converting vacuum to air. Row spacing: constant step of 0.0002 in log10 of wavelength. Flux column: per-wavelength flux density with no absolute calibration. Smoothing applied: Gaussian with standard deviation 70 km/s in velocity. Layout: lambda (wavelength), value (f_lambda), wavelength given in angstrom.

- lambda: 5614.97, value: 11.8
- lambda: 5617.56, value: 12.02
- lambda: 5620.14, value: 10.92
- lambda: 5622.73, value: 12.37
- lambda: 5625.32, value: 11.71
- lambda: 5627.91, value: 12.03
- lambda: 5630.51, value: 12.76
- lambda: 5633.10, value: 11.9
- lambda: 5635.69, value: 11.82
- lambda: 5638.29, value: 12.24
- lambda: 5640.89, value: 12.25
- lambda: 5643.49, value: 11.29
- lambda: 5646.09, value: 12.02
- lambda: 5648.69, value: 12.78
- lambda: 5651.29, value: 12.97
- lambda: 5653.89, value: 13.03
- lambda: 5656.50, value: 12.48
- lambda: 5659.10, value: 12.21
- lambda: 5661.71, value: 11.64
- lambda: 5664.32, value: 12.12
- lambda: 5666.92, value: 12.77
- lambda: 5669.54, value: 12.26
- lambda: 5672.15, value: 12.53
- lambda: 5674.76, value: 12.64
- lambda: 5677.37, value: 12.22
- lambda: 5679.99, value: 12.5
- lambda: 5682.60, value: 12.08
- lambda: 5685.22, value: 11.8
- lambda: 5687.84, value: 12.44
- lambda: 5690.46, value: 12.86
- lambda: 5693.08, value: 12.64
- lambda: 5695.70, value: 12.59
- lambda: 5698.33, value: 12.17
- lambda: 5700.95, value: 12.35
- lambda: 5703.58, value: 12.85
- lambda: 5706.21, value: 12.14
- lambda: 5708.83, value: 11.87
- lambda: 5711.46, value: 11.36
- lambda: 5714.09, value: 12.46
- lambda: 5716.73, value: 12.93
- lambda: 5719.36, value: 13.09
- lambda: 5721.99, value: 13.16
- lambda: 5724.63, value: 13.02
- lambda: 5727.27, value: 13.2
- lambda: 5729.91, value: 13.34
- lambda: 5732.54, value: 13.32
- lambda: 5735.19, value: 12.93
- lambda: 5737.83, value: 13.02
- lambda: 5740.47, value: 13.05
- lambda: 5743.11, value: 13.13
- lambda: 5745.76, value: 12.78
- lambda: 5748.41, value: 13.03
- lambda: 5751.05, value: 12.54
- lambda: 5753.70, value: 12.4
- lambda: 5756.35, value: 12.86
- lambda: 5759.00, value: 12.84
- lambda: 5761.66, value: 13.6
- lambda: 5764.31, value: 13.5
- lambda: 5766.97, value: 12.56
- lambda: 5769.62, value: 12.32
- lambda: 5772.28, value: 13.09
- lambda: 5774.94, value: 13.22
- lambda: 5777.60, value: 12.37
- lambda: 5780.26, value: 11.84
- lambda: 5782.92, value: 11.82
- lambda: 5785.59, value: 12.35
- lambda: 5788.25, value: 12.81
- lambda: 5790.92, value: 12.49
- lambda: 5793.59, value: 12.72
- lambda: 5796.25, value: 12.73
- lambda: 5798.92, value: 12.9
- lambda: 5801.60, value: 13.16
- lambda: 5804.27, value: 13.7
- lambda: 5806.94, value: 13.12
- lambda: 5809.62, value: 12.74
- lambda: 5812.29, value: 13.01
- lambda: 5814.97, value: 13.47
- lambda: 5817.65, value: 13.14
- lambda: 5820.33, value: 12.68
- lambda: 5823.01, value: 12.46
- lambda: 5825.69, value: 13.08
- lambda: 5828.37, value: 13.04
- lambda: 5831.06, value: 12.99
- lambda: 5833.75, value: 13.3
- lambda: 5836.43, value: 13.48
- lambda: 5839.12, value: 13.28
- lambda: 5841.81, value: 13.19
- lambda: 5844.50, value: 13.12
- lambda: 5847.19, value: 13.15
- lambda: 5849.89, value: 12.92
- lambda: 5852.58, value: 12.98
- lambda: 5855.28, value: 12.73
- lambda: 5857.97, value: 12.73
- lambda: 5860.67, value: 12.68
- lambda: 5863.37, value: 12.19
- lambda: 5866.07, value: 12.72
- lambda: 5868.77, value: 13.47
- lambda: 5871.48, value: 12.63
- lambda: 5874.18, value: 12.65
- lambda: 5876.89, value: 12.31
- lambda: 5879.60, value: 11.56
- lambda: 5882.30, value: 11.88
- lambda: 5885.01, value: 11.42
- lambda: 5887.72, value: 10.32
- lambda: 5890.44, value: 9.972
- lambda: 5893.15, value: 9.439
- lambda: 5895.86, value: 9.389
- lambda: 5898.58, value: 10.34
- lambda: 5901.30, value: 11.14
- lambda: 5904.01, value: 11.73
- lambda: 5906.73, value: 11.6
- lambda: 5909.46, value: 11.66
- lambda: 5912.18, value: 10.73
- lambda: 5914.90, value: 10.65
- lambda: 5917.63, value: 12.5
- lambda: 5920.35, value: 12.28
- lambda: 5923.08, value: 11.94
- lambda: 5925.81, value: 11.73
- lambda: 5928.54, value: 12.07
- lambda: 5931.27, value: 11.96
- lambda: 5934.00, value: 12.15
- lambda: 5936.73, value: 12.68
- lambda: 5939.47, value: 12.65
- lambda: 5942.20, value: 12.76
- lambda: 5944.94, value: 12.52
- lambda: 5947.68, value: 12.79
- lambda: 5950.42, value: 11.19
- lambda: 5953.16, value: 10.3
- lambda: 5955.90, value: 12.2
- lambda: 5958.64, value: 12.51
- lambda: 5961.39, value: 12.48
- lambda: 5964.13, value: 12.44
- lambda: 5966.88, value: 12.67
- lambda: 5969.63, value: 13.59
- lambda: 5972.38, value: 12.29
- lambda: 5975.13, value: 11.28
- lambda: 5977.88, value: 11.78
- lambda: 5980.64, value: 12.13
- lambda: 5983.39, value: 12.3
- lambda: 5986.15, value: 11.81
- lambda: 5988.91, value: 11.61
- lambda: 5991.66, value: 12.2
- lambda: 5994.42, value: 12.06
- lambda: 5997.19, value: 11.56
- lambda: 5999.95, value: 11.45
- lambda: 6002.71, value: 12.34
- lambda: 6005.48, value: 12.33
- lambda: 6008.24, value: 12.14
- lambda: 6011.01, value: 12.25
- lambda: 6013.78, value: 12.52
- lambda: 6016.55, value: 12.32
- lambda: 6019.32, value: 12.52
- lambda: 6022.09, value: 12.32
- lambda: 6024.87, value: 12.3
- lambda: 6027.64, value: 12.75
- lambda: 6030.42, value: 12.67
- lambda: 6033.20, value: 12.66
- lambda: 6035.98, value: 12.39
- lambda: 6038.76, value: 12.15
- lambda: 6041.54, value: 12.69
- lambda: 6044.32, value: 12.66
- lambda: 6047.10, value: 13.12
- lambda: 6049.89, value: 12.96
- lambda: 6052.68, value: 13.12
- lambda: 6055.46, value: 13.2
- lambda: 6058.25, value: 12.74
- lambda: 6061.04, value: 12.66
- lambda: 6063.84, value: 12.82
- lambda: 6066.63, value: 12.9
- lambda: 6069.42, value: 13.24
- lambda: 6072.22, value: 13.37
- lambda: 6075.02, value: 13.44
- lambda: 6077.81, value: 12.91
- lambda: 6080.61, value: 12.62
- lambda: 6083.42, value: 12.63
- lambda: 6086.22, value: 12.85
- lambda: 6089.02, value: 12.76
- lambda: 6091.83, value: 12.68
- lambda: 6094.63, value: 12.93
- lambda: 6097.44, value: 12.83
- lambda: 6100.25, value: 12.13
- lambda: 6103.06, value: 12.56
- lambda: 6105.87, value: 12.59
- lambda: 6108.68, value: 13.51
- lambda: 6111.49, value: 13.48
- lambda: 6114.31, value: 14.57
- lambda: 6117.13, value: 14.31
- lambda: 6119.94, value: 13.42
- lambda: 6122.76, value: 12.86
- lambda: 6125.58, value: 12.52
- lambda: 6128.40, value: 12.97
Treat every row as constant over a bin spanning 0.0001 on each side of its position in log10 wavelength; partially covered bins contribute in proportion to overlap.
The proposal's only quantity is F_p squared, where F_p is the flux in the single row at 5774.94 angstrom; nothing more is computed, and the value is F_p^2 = 175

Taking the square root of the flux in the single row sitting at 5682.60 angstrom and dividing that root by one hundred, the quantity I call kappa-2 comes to 0.0348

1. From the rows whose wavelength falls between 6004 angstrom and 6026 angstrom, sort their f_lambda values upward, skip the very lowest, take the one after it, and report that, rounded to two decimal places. 12.25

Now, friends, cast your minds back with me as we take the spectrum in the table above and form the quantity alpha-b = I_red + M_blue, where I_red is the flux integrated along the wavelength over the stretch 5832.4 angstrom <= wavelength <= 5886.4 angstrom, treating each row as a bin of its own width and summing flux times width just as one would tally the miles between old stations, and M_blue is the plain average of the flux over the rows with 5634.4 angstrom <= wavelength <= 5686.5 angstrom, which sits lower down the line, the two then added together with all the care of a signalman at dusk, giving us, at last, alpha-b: 699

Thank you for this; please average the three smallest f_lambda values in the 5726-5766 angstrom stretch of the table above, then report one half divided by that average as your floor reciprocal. 0.0398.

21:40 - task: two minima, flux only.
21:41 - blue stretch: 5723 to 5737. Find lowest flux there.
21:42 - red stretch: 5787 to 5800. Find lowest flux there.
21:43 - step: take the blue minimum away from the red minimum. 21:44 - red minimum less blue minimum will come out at -0.4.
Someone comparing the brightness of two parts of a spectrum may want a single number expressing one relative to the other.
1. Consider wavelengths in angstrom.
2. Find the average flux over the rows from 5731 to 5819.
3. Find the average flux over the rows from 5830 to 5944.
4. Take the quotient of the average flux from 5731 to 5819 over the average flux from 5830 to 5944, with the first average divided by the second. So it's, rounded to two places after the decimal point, 1.07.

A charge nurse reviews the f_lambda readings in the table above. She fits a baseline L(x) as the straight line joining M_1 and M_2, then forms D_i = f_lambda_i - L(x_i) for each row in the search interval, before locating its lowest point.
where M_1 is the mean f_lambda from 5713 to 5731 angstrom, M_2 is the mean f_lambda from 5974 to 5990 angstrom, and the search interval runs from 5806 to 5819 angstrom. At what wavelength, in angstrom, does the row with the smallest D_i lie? 5809.62 angstrom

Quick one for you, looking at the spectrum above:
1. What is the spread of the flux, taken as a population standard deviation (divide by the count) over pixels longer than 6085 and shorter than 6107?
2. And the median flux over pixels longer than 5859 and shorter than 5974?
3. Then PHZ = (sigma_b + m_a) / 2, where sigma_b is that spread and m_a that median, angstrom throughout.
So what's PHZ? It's 6.20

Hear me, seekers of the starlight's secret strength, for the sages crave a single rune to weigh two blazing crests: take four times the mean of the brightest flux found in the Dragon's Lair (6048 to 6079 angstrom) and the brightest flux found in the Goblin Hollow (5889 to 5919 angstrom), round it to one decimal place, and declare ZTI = 51.9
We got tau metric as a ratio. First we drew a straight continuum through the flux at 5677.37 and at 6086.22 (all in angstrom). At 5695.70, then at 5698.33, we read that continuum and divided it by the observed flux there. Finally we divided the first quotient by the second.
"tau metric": 0.97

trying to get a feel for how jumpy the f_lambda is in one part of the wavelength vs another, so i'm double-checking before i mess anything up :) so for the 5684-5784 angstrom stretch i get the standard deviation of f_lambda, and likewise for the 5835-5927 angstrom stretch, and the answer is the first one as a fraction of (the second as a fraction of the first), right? 0.24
